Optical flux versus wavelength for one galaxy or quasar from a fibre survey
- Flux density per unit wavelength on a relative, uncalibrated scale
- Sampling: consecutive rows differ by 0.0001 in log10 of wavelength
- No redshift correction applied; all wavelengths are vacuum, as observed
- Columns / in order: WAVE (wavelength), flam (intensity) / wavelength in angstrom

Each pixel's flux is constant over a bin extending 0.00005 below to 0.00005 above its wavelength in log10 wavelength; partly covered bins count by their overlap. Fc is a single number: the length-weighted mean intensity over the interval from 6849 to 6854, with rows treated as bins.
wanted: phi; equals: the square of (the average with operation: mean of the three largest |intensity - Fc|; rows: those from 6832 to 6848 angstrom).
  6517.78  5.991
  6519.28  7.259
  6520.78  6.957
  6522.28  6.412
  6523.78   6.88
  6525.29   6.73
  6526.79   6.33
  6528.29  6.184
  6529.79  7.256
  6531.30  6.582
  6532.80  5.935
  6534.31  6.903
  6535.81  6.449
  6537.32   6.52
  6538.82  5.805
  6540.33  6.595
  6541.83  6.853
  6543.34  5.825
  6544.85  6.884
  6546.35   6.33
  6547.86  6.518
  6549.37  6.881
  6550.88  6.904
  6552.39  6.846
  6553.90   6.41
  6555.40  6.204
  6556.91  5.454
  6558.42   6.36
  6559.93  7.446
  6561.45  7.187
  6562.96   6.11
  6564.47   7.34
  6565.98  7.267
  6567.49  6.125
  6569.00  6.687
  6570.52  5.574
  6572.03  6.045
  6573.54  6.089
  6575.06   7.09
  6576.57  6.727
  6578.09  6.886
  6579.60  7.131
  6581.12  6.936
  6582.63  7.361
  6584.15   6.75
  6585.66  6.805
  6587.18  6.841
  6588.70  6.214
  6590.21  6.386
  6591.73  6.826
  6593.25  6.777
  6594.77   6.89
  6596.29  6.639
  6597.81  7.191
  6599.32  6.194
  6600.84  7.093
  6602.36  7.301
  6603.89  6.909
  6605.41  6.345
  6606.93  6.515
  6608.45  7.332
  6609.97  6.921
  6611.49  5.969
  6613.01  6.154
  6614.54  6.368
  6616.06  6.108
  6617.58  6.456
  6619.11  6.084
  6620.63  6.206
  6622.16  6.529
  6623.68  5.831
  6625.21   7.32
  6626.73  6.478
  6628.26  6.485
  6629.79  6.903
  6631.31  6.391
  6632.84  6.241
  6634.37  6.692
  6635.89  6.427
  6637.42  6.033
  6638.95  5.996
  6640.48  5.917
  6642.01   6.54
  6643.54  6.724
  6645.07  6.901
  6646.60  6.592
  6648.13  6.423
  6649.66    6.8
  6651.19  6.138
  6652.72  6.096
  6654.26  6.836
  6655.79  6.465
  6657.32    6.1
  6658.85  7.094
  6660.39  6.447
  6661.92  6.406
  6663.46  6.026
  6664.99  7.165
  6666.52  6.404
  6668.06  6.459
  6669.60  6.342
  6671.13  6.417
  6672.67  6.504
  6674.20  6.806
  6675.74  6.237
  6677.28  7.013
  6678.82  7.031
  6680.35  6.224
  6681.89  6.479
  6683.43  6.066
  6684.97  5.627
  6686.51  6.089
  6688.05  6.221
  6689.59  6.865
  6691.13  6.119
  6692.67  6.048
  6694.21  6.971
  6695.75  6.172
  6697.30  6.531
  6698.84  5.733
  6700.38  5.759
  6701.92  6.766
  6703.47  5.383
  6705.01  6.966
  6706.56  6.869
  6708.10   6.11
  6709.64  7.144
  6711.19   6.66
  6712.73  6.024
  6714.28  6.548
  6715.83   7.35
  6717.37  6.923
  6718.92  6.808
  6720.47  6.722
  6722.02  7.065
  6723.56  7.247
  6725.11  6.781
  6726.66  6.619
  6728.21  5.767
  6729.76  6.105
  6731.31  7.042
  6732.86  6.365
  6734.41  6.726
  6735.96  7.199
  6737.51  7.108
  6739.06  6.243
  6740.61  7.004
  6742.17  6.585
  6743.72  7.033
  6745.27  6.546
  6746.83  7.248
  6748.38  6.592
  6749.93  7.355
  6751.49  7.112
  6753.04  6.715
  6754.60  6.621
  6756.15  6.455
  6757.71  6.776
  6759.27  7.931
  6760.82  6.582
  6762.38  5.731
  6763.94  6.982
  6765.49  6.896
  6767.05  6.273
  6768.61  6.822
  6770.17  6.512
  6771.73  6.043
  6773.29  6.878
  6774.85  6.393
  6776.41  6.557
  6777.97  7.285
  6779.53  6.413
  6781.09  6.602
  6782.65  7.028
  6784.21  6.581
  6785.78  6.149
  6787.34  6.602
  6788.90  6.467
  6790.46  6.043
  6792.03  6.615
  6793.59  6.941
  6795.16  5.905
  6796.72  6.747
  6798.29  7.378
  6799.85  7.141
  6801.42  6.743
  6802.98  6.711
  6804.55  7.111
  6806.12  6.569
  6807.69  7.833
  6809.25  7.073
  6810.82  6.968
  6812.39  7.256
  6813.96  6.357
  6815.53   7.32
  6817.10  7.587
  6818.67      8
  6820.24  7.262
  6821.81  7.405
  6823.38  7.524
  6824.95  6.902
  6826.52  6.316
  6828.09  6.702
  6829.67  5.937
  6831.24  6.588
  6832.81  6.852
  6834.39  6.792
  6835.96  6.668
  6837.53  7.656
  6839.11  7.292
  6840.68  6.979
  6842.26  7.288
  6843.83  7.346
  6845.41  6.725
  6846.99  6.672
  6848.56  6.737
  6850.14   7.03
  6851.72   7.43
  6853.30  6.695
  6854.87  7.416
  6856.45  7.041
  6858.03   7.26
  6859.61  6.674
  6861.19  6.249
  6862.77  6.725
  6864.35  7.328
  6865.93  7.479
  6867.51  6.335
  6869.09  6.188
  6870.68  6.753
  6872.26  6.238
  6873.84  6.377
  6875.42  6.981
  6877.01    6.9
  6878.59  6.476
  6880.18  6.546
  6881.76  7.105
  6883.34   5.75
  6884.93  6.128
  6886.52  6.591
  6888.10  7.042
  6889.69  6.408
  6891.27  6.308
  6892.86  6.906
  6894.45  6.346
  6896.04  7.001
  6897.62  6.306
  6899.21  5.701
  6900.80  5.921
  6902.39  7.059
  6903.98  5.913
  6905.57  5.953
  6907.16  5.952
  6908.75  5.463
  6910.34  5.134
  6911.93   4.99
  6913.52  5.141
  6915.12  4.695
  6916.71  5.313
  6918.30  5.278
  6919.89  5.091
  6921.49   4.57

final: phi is 0.20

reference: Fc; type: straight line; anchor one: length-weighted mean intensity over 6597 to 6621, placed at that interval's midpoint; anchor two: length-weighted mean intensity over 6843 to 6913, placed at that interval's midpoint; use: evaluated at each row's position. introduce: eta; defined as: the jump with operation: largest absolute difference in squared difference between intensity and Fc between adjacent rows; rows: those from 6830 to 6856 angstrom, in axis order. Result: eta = 1.2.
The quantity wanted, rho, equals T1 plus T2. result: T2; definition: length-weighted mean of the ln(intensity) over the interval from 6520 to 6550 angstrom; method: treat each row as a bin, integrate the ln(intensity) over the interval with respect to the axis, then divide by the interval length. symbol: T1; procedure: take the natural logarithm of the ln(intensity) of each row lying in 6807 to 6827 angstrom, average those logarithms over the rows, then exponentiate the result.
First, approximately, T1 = 1.97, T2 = 1.88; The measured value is 3.85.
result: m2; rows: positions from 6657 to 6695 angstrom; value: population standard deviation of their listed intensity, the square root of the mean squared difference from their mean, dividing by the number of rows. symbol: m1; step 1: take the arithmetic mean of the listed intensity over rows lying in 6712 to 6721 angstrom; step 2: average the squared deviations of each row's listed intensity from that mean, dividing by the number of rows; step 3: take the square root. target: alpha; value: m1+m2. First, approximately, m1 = 0.400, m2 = 0.39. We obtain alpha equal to 0.79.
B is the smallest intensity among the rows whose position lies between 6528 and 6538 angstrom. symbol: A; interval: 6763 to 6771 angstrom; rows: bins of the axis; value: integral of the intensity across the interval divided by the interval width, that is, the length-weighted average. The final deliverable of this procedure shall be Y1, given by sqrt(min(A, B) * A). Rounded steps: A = 6.7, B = 5.935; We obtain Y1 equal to 6.29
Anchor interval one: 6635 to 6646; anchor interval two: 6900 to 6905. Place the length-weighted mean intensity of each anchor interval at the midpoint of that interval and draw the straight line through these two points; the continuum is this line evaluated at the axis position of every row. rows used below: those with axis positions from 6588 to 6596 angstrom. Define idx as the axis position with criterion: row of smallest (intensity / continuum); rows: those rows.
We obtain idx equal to 6588.70 angstrom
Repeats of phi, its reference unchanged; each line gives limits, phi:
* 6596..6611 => 0.45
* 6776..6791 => 0.68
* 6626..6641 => 1.09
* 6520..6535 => 0.77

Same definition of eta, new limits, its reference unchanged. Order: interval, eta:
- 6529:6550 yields 0.6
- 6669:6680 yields 0.1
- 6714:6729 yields 0.6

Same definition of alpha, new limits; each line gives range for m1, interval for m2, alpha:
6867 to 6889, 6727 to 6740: 0.87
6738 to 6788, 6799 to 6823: 0.86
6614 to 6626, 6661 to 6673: 0.72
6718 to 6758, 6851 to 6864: 0.77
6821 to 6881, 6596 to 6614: 0.88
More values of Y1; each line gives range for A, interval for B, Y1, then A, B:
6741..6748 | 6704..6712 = 6.47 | 6.8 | 6.11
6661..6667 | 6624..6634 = 6.37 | 6.5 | 6.241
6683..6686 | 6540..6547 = 5.83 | 5.8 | 5.825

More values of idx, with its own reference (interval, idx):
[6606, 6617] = 6611.49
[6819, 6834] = 6829.67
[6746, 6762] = 6756.15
